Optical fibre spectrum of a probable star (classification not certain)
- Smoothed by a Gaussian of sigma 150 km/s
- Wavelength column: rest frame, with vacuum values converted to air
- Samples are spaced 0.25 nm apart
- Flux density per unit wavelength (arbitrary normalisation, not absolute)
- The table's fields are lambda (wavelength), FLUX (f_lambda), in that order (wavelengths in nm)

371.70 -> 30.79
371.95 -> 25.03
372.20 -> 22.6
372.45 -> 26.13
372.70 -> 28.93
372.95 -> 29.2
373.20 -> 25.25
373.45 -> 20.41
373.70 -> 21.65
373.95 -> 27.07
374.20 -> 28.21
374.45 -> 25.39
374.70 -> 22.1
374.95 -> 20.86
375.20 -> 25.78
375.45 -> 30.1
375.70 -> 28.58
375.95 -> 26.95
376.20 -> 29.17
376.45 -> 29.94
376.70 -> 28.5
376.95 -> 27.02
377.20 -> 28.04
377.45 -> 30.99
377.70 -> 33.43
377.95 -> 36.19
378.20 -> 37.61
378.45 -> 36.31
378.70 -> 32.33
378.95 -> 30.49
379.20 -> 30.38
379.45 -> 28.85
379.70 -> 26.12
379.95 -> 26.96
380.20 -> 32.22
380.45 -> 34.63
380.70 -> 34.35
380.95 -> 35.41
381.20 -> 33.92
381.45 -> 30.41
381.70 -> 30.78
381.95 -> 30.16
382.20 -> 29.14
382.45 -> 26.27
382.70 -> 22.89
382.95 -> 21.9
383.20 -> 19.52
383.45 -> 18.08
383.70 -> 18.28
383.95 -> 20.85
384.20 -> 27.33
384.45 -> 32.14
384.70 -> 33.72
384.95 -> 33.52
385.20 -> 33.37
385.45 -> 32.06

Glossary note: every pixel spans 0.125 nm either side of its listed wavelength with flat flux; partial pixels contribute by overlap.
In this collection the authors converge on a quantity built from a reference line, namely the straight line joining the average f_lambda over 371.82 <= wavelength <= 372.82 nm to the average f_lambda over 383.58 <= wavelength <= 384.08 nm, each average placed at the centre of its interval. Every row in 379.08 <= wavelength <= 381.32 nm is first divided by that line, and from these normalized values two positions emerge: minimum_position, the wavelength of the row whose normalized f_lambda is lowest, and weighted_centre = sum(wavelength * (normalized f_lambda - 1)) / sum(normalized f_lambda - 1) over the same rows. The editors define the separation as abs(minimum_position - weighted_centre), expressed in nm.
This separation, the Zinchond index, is 0.69 nm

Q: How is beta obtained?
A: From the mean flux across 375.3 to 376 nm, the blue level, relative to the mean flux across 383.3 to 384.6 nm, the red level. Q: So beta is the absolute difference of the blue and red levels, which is 5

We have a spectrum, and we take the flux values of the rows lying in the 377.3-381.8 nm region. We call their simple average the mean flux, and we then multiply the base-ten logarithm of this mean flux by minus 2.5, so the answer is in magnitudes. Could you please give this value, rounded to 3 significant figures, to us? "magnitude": -3.77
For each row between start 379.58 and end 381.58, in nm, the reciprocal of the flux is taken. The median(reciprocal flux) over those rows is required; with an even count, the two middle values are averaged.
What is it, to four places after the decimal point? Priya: 0.0303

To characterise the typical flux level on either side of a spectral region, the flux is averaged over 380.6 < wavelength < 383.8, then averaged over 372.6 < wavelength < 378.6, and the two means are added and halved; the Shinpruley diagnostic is 27.6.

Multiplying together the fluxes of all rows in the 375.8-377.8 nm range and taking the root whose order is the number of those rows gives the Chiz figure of 29.2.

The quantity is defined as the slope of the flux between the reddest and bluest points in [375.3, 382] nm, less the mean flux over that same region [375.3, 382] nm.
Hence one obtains -31.1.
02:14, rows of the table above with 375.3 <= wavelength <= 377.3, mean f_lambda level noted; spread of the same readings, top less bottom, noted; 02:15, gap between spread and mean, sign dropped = 25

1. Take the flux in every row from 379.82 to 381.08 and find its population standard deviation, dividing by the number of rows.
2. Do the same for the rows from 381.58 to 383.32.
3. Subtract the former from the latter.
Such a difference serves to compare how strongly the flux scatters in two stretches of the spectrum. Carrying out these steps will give 1.0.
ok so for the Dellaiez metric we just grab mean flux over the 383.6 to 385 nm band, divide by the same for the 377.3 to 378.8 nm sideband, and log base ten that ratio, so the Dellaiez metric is -0.10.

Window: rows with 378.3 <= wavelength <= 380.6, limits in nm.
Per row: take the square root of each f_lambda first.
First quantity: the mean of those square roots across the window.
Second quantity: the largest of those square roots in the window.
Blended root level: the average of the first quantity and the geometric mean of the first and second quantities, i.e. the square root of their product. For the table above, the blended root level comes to 5.7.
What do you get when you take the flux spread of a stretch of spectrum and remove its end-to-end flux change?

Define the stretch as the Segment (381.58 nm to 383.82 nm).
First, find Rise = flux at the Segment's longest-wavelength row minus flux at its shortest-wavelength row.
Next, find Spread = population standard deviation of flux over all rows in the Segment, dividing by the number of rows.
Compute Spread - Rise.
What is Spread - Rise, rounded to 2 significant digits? 17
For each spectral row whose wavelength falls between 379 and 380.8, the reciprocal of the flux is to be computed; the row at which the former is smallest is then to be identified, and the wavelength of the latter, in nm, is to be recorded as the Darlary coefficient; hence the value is 380.45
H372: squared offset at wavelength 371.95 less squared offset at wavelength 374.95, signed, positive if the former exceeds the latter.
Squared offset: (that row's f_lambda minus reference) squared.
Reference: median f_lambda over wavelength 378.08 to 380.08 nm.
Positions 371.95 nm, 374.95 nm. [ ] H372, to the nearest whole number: -62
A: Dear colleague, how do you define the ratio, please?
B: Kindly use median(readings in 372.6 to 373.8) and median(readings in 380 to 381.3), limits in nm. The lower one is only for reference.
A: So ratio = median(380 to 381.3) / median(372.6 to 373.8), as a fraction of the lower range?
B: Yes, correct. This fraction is 1.36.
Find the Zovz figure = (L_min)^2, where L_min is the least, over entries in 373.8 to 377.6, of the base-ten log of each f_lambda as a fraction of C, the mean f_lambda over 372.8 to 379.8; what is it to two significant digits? 0.018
